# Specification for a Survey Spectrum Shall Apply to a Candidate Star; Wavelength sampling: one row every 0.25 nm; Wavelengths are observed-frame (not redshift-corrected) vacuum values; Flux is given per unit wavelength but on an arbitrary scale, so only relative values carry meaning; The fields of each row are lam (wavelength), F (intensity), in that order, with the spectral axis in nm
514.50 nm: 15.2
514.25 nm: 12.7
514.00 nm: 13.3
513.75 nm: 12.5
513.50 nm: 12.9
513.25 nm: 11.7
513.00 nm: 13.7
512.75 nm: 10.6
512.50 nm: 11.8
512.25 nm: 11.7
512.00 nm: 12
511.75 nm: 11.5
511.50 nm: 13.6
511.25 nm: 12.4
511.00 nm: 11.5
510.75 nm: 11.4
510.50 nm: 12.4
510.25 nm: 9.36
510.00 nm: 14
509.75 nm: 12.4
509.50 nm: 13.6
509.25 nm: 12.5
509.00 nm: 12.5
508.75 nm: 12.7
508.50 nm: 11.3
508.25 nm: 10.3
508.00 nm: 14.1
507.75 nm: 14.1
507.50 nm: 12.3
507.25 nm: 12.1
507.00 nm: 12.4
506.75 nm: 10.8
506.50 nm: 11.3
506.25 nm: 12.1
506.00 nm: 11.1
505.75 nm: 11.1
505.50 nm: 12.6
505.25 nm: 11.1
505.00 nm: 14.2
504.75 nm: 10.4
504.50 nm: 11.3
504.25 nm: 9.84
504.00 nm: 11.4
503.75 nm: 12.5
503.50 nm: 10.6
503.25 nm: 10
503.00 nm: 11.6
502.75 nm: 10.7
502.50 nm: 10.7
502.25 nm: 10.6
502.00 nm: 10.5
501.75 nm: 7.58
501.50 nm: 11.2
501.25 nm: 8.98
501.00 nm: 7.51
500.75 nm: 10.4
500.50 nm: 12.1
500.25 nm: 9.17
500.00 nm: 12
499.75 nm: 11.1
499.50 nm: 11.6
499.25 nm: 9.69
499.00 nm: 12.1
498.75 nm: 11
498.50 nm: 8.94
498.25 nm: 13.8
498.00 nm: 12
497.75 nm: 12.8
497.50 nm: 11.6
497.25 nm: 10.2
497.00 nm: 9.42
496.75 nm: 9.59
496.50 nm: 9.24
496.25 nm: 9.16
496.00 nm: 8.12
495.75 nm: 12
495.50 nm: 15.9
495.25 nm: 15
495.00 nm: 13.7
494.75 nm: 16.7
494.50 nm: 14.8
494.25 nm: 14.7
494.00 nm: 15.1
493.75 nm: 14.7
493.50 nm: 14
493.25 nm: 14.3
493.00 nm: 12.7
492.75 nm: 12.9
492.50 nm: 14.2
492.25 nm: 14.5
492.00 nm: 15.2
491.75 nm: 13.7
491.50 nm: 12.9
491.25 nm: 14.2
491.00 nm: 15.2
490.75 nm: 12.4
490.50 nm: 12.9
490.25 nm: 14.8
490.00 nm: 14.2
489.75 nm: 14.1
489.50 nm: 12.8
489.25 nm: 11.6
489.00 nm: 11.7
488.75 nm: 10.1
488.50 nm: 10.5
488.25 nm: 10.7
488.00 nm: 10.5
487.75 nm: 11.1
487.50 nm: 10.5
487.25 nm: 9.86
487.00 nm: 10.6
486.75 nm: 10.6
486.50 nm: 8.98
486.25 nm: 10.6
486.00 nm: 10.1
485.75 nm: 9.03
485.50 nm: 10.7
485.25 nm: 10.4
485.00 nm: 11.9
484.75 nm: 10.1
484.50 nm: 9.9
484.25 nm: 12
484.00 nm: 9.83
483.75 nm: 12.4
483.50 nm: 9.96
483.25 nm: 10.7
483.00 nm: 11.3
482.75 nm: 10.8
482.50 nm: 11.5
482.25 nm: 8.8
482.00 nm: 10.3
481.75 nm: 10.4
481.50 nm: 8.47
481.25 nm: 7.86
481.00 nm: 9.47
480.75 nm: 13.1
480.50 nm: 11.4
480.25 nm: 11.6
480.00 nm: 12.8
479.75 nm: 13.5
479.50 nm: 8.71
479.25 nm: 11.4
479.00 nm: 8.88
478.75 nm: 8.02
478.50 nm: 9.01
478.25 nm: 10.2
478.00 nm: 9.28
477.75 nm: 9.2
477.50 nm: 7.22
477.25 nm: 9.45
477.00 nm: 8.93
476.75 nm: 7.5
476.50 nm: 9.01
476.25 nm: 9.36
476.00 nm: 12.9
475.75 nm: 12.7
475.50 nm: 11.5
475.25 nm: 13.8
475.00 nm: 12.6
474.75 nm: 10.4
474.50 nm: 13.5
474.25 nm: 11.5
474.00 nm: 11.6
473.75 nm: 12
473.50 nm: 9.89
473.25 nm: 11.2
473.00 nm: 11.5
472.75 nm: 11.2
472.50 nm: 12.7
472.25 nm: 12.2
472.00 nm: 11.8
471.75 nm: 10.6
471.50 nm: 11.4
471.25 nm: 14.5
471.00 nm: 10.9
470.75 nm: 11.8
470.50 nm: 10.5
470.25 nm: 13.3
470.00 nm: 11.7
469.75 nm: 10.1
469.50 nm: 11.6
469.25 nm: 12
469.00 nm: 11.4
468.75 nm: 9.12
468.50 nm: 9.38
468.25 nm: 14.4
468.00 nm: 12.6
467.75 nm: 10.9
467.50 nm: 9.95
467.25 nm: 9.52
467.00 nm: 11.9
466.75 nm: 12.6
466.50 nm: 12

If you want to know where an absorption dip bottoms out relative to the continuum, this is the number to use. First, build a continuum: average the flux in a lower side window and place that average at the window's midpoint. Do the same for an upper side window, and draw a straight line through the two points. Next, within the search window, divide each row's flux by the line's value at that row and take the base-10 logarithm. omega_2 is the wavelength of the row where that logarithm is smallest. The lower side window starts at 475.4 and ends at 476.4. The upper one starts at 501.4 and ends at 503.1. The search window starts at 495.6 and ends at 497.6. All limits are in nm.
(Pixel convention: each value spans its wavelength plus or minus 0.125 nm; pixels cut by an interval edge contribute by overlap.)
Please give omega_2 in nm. 496.00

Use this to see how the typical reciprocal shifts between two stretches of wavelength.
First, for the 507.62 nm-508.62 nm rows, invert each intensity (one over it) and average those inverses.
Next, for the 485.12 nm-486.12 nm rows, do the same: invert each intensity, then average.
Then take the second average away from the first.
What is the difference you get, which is -0.018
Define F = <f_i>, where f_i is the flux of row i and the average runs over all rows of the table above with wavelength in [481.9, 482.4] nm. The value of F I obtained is 9.6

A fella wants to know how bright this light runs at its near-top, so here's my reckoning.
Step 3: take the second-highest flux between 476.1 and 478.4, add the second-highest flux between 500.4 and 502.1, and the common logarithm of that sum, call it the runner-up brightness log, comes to 1.31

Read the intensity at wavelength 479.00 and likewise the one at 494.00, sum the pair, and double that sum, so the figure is 48.0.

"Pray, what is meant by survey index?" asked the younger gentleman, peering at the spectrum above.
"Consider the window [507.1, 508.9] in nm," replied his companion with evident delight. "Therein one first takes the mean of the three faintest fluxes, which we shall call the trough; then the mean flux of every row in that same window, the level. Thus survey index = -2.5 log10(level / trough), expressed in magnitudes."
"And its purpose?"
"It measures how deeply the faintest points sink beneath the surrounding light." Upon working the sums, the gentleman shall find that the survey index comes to -0.11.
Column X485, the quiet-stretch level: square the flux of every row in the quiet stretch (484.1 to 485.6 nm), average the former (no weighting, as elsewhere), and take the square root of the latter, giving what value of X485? 10.9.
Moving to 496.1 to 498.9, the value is 10.8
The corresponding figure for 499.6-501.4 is 10.3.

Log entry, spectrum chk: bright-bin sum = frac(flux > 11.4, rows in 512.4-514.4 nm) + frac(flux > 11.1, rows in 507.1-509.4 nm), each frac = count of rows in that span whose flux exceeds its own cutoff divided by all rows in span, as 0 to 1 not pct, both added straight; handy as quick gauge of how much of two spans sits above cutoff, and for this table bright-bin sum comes 1.8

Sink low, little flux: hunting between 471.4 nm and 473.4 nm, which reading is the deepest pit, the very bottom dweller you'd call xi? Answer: 10.6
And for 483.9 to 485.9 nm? 9.03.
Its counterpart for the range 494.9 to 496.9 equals 8.12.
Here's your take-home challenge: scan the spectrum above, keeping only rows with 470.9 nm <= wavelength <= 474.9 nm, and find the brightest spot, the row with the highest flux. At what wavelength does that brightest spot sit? 471.25 nm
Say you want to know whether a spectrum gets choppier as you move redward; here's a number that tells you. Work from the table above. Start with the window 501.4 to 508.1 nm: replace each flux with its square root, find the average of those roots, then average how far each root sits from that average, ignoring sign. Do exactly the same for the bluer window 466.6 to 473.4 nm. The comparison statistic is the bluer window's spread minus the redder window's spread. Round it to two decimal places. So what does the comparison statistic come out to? 0.00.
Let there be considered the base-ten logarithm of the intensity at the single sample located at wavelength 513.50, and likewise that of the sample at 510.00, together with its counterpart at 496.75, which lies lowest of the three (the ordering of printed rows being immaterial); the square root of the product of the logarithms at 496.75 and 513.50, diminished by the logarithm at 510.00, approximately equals -0.10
